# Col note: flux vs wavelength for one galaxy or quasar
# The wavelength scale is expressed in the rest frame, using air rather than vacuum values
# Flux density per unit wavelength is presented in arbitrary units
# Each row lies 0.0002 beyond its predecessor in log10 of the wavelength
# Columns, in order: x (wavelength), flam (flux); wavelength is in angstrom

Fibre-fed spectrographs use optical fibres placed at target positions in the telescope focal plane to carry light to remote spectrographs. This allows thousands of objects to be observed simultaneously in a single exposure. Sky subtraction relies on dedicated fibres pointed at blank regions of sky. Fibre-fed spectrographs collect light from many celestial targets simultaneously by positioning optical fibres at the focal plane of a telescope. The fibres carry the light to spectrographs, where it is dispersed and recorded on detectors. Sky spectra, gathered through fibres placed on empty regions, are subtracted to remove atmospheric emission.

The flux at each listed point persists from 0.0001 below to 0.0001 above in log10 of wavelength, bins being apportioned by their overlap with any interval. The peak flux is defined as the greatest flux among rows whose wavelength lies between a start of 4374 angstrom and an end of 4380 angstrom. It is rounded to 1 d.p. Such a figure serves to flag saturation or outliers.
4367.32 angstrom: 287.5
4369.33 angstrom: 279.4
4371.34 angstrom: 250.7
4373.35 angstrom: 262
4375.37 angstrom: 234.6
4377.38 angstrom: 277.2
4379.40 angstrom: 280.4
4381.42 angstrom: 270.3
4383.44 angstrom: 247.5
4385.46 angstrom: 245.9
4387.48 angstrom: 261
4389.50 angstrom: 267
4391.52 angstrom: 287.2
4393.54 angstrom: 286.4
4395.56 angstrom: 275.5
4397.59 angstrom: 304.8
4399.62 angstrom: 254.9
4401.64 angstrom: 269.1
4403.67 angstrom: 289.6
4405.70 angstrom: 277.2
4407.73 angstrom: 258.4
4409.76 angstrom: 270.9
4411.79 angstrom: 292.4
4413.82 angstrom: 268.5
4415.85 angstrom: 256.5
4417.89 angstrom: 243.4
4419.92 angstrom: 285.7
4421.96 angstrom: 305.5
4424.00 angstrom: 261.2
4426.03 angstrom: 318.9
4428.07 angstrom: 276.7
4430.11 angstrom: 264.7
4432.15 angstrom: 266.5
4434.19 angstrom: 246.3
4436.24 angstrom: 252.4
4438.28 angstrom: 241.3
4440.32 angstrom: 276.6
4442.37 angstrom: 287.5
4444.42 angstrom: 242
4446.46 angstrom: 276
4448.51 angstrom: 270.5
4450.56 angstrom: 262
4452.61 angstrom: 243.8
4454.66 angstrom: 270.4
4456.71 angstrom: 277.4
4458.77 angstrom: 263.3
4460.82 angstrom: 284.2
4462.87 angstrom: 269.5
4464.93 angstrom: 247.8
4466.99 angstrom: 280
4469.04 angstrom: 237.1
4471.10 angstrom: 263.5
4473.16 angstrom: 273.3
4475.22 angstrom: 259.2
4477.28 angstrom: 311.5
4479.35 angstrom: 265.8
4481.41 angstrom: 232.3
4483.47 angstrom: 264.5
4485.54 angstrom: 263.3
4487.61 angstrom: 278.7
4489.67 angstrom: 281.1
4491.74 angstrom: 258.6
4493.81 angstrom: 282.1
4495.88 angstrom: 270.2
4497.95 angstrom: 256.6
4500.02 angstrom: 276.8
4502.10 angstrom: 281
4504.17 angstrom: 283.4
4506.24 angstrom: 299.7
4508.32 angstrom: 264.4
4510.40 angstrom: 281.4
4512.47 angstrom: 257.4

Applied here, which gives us 280.4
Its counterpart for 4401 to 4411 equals 289.6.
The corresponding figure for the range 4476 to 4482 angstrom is 311.5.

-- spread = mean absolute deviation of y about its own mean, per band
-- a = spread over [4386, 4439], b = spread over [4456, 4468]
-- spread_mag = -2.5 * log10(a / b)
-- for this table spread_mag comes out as -0.47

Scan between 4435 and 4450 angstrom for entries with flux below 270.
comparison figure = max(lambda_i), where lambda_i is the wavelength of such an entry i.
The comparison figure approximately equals 4444.42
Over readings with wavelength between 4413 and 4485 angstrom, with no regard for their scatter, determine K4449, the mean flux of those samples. 267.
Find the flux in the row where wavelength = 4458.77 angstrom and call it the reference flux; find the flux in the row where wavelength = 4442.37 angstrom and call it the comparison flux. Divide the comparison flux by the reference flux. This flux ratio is 1.09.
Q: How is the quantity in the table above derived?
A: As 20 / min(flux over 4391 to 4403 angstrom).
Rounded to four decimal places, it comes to 0.0785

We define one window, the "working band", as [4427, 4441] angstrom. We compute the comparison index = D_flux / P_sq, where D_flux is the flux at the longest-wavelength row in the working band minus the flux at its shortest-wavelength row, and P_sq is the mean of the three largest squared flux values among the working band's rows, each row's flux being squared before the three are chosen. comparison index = 0.0000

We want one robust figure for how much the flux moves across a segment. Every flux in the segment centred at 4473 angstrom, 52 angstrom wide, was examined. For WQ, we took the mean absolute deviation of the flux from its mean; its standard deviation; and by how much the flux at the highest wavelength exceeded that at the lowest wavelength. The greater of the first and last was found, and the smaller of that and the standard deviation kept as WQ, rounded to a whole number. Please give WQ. 12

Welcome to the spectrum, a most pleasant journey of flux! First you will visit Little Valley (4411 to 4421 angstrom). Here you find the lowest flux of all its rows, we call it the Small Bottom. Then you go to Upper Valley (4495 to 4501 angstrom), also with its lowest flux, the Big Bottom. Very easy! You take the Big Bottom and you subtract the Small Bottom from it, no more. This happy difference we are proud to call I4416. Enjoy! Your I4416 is 13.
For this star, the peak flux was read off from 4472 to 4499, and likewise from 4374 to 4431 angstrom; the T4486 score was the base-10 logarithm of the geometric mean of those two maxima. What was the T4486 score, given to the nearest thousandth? 2.499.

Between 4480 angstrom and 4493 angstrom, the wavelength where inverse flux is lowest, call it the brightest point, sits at 4489.67 angstrom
